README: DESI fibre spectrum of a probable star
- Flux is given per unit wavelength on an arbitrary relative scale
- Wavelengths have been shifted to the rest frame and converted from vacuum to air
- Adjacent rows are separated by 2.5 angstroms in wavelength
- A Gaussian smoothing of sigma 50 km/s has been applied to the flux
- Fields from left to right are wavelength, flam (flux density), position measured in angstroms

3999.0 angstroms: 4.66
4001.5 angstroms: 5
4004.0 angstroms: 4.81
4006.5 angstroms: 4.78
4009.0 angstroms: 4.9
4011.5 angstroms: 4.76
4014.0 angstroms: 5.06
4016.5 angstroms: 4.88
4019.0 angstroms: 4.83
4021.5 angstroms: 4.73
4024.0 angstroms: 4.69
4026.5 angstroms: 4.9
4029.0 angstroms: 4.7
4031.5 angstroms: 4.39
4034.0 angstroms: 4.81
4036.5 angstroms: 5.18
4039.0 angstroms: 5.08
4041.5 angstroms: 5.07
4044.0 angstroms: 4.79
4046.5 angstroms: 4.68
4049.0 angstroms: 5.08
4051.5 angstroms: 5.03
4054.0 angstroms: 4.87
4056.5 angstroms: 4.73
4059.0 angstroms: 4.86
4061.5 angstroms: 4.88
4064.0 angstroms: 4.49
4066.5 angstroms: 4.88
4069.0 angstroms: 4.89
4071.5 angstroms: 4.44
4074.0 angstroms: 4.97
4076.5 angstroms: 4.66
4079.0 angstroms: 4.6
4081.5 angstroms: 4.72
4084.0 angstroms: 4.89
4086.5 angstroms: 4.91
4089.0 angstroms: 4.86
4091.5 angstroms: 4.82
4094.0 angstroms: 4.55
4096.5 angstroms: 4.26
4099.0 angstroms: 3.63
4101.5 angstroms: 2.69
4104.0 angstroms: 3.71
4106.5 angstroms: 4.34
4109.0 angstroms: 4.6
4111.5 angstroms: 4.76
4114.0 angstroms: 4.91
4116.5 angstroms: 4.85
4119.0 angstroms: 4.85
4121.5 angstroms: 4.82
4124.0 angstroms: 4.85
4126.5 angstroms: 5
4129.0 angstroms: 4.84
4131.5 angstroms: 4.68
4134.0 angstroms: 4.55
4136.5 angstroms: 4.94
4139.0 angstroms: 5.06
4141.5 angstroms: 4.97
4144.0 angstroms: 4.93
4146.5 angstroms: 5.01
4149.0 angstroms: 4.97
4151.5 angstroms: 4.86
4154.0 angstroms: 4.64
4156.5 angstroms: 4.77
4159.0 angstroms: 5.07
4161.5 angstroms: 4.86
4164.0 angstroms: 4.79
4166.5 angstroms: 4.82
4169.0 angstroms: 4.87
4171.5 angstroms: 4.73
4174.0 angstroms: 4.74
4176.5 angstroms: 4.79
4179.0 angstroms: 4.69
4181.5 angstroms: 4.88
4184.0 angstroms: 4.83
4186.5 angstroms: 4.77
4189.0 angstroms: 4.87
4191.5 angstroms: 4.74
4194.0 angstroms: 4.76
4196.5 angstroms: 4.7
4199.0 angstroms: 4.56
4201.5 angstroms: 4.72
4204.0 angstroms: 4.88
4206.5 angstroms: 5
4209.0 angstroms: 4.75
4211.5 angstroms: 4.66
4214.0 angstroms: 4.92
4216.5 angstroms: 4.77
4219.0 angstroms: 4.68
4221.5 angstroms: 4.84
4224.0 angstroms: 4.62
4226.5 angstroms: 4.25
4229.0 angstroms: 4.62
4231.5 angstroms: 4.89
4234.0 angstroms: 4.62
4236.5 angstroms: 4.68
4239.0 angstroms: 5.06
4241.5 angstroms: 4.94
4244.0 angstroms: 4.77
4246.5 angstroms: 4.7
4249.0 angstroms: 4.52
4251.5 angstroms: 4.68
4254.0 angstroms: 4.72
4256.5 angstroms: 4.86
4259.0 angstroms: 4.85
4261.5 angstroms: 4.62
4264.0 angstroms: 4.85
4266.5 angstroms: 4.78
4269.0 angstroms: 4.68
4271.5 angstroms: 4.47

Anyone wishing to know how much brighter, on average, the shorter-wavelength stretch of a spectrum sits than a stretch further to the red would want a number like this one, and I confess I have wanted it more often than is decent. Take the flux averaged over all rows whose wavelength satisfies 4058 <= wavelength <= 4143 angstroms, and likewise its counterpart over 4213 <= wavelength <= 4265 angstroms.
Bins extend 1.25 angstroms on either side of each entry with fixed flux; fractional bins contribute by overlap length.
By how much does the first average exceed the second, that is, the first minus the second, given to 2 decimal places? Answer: -0.10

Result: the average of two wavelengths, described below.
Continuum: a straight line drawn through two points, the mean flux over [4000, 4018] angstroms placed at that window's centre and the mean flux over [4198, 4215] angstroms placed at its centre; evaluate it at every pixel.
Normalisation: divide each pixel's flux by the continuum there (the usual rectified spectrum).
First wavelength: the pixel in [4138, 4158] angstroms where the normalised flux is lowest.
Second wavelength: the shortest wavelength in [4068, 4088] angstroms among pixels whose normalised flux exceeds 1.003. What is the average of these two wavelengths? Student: 4111.5 angstroms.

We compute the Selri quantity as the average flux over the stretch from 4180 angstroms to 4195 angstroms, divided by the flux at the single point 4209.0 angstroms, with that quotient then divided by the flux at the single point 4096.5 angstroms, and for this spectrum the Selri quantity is 0.238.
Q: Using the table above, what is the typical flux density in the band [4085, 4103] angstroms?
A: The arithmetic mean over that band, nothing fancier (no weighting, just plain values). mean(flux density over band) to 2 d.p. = 4.25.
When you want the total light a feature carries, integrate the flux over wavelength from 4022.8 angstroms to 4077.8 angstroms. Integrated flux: 265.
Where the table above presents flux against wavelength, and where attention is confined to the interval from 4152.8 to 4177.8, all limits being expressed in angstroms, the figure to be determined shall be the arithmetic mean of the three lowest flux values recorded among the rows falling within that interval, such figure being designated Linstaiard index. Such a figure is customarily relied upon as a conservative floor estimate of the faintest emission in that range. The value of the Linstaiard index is 4.70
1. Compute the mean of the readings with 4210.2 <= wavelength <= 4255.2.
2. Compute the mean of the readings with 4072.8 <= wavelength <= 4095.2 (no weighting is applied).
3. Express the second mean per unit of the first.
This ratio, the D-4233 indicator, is 1.01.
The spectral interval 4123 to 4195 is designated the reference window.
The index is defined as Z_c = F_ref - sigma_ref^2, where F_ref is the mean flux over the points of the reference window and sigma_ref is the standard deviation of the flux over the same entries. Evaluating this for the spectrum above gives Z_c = 4.82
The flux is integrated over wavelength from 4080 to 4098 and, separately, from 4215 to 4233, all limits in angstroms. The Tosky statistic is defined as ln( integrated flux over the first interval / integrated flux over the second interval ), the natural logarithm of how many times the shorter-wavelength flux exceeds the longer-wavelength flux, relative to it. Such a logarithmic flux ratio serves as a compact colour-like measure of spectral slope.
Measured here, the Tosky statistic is 0.01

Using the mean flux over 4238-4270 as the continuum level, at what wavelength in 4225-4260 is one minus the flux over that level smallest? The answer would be 4239.0 angstroms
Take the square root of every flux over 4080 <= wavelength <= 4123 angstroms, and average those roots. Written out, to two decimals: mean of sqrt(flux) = 2.11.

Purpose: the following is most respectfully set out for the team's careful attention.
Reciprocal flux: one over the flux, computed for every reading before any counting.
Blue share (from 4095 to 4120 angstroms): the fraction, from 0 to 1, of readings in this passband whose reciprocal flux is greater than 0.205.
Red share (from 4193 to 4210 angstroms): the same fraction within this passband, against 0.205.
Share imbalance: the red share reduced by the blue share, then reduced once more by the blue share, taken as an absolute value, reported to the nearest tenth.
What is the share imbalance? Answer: 1.1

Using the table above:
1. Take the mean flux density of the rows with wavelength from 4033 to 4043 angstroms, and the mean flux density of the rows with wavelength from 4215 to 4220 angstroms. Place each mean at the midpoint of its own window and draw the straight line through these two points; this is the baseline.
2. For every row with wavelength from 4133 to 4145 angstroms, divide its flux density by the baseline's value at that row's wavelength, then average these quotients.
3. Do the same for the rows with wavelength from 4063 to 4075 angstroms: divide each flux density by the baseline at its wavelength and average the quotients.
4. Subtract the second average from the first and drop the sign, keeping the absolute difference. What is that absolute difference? 0.056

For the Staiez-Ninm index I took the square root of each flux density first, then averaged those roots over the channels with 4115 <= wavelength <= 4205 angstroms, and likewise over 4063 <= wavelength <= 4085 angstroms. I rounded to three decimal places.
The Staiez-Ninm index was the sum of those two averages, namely 4.370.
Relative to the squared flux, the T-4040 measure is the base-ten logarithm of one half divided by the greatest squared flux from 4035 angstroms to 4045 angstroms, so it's -1.73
